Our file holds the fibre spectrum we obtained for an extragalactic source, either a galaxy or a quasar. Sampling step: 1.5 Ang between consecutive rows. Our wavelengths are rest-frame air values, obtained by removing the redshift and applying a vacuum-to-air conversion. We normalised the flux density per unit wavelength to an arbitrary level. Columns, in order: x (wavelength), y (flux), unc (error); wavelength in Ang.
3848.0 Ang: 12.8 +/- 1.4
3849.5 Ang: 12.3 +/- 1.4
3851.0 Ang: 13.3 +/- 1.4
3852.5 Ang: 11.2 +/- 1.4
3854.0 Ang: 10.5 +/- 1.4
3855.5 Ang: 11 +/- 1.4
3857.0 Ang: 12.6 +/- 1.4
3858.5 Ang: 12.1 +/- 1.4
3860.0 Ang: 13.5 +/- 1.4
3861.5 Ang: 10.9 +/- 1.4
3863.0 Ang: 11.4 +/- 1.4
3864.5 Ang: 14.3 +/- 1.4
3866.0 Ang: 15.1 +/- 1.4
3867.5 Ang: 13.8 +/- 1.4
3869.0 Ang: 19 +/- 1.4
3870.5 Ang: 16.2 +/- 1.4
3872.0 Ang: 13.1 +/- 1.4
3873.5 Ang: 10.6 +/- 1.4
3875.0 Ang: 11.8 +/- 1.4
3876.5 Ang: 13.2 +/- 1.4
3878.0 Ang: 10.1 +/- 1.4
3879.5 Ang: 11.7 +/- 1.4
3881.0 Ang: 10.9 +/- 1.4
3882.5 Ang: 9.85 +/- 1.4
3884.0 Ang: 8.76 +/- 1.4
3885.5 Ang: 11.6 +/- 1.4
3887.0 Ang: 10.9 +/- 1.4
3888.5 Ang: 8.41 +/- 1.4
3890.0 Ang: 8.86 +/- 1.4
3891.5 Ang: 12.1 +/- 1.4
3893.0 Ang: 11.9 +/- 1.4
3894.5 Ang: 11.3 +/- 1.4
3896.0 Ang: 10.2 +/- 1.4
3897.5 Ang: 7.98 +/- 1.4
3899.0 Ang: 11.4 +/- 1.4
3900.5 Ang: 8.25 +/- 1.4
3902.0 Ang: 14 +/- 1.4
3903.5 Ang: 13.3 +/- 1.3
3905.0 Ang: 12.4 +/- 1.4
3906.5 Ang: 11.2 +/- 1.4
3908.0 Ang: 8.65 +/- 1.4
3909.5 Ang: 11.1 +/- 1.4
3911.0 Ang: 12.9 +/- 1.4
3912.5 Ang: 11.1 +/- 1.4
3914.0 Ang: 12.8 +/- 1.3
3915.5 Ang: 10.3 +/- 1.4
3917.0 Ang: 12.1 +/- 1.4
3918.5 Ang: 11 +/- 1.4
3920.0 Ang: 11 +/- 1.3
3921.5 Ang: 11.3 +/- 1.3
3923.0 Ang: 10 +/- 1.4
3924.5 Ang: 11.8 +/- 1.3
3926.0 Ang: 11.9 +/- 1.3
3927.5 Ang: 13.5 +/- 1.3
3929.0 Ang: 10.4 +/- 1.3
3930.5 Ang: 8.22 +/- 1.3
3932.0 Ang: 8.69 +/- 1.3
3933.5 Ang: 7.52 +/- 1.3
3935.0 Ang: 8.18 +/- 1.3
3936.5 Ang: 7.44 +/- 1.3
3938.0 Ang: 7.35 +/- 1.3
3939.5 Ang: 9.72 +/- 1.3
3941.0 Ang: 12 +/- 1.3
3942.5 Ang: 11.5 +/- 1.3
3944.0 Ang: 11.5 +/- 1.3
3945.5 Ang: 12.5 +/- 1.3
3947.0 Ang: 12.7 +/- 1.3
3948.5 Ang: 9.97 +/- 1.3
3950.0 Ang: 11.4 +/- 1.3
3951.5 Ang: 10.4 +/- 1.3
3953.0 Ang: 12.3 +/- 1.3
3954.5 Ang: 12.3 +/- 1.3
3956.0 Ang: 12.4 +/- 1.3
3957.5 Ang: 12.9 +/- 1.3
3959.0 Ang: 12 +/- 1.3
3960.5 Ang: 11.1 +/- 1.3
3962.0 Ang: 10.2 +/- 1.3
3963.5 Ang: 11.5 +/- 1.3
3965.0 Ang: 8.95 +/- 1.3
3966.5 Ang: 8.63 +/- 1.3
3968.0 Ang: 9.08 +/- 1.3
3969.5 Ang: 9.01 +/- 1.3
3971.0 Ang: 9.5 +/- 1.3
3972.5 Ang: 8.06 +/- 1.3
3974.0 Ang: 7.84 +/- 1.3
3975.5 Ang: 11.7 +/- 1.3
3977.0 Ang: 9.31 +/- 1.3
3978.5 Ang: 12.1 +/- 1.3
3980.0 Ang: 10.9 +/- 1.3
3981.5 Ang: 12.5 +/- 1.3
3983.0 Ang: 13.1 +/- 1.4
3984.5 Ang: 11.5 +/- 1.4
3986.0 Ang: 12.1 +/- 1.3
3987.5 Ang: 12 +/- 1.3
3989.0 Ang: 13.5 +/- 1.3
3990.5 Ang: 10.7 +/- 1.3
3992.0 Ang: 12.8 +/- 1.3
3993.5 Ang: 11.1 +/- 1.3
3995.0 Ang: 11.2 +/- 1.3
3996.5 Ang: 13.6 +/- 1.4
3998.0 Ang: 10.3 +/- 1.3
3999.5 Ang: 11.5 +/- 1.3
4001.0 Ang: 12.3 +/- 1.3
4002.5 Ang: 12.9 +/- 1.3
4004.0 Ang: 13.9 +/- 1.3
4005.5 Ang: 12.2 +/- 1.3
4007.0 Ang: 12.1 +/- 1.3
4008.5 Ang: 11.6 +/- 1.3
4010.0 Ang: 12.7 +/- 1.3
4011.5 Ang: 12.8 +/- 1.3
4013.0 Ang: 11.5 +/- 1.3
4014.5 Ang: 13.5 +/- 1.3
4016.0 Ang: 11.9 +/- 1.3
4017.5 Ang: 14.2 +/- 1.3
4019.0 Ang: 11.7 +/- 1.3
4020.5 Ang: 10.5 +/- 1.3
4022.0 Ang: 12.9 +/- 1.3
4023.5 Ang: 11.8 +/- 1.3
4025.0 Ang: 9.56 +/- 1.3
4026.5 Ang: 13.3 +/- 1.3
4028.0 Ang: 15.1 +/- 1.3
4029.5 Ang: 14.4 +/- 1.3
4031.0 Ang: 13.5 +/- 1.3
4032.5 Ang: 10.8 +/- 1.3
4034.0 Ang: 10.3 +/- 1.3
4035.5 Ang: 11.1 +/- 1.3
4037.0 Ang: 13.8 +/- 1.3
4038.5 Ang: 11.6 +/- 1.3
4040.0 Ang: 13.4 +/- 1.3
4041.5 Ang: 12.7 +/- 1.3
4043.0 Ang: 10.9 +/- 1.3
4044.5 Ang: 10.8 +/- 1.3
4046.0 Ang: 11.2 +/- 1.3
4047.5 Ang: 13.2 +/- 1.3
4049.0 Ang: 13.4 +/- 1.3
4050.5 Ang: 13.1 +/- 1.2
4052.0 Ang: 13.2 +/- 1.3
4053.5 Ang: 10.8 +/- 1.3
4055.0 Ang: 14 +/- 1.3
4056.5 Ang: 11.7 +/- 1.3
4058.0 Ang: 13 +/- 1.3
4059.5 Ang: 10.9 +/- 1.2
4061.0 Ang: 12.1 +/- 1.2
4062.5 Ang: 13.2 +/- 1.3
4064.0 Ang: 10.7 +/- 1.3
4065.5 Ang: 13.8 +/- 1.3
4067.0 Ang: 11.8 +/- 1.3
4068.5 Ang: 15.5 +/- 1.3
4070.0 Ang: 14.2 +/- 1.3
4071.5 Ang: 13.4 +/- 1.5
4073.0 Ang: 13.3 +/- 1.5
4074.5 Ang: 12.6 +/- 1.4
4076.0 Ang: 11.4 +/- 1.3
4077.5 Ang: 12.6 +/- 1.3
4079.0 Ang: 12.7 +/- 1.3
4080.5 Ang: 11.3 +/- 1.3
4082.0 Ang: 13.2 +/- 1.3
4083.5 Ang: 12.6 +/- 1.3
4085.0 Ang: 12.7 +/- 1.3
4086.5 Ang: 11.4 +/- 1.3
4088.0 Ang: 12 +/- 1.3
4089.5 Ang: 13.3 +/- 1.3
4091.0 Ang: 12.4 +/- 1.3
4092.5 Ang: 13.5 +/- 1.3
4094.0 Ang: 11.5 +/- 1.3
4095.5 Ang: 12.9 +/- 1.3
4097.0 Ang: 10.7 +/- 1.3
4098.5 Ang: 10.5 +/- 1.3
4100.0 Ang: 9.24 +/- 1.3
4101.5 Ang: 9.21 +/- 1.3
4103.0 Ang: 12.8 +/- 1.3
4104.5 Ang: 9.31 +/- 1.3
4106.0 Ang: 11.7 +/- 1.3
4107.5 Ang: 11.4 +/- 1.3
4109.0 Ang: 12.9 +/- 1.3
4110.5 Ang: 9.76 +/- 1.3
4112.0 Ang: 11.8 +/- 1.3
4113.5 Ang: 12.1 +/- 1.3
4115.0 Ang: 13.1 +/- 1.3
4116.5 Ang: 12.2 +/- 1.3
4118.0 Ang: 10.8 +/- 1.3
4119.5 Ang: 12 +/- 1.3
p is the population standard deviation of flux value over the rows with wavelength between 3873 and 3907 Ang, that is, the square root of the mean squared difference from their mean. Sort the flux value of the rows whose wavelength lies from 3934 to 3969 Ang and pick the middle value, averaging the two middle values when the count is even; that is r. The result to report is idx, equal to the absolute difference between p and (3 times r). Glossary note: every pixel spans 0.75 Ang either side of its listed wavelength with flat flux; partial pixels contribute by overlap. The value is 33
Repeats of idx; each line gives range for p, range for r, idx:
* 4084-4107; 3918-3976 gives 32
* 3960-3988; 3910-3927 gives 32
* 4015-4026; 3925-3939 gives 23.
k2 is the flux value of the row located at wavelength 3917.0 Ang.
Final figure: 12.1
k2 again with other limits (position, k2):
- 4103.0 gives 12.8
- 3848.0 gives 12.8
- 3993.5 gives 11.1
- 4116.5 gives 12.2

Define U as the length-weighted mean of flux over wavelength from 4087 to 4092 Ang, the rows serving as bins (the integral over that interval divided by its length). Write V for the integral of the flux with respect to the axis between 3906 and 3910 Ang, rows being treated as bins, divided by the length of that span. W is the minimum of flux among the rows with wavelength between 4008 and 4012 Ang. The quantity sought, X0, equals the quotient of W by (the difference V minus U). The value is -5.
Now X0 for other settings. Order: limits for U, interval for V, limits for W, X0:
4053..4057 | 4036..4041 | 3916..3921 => 20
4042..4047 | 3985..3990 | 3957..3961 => 9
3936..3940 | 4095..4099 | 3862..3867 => 4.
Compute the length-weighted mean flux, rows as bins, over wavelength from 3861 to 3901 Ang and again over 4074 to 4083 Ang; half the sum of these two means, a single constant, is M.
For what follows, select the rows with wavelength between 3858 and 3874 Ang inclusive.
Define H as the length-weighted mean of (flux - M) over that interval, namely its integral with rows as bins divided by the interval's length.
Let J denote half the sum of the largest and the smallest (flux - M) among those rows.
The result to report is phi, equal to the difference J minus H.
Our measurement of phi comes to 1.1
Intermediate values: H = 1.7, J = 2.8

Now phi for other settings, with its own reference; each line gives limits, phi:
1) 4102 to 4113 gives -0.2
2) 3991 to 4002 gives 0.1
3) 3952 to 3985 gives -0.3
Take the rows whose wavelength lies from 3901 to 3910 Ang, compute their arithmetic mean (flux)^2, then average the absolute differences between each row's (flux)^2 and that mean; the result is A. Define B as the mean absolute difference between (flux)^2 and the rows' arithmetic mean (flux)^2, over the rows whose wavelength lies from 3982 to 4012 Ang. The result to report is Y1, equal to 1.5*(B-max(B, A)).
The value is -22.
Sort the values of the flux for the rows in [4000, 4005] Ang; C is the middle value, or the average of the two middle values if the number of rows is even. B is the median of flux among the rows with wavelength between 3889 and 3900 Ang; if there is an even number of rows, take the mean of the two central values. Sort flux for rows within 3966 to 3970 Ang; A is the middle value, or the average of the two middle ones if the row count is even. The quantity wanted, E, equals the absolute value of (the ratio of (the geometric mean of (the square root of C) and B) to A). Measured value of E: 0.71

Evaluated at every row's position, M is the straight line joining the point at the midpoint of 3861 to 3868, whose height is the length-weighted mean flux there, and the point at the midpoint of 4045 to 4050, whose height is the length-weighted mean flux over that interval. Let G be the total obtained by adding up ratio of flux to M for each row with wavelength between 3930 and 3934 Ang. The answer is 1.89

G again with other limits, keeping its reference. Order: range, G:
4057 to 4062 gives 2.88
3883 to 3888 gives 2.39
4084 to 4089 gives 2.91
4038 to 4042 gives 3.00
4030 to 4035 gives 2.75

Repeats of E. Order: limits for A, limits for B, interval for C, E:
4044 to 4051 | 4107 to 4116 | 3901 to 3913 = 0.49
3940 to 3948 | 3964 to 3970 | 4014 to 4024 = 0.46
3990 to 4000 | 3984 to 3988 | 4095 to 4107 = 0.56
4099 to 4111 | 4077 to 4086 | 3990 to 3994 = 0.61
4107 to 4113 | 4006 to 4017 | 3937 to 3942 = 0.53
